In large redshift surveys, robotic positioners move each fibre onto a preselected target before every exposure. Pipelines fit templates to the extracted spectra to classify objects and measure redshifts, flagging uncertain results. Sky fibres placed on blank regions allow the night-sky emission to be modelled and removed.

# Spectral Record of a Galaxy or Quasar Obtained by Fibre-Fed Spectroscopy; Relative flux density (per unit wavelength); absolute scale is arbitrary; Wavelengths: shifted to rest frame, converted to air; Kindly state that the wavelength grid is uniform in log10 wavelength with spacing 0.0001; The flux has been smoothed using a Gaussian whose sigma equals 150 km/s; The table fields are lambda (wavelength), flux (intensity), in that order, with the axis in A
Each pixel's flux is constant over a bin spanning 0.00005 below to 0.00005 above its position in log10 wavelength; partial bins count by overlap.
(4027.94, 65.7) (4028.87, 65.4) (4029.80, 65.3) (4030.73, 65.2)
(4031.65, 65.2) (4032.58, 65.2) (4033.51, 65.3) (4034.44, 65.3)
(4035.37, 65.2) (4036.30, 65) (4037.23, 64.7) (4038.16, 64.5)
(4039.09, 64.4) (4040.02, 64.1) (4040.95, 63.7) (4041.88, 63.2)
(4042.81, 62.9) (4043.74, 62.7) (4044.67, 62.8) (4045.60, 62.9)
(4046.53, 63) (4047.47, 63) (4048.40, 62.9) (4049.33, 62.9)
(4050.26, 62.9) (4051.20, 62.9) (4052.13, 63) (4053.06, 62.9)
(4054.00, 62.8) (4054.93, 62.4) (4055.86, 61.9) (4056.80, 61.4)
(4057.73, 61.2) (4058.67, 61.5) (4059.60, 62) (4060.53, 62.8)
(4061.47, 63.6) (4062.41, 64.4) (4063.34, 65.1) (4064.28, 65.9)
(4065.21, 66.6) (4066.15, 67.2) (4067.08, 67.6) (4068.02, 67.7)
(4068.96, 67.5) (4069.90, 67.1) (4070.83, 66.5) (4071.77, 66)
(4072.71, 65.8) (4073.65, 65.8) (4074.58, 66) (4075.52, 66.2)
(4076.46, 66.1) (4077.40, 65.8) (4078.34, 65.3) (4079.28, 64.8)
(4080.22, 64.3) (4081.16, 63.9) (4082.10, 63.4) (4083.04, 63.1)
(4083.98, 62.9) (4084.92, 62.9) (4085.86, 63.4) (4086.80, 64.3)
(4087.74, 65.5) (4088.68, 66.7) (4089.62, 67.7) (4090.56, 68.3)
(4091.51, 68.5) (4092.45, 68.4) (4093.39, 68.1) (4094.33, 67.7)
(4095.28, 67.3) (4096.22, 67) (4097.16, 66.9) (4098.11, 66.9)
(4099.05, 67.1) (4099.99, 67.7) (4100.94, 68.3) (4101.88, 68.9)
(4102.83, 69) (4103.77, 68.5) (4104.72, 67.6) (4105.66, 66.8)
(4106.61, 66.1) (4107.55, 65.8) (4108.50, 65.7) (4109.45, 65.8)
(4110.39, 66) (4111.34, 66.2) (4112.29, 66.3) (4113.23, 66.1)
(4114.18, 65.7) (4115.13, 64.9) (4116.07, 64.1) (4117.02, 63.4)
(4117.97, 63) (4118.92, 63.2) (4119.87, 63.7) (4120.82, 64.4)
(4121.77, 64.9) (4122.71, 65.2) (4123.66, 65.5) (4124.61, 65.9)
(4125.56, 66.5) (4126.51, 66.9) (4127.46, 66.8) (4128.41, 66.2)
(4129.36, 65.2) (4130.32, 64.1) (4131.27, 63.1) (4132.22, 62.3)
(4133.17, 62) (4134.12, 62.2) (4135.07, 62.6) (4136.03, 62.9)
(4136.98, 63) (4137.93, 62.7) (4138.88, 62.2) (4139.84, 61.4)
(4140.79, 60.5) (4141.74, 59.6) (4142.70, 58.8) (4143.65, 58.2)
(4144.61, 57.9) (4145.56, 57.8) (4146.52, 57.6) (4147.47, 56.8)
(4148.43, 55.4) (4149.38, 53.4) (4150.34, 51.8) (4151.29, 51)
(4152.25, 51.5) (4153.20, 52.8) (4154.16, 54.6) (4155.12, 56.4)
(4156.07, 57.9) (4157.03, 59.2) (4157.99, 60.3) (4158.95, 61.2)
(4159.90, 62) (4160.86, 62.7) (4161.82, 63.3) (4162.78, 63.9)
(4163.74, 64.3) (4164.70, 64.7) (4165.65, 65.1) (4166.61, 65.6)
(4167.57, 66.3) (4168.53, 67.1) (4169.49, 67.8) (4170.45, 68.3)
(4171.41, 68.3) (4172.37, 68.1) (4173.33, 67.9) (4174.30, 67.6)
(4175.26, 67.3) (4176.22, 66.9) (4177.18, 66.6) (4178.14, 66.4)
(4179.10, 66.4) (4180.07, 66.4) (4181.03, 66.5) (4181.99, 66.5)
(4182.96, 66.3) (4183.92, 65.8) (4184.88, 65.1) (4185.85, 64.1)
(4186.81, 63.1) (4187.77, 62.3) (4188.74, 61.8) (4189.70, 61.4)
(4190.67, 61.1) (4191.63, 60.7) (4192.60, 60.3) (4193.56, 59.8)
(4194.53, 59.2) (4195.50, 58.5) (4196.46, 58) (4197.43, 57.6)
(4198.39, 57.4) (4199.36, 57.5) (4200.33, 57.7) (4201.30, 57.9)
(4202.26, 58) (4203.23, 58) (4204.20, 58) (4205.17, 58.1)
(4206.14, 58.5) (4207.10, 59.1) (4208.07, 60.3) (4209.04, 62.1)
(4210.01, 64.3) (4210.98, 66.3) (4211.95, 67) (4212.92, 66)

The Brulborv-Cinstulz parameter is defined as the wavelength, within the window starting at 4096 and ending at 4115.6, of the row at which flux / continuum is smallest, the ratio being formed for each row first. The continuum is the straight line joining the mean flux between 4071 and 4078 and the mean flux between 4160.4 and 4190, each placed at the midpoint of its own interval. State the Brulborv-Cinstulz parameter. 4115.13 A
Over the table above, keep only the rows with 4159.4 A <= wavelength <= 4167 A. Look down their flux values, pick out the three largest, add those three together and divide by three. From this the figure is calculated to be 65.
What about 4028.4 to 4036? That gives 65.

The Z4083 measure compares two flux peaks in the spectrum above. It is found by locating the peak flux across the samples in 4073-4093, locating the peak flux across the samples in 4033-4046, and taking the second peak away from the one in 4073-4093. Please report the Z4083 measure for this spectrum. 3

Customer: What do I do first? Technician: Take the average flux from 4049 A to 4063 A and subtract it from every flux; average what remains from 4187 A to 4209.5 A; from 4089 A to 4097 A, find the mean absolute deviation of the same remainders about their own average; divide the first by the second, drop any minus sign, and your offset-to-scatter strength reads 7.3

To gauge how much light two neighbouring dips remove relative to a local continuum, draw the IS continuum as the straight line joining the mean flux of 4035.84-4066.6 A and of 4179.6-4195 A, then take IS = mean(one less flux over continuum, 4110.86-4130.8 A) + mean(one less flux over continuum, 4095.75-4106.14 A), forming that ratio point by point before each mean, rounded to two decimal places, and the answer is -0.10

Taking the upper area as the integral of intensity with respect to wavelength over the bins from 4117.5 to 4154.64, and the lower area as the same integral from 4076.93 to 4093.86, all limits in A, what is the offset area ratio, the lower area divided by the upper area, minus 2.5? -2.0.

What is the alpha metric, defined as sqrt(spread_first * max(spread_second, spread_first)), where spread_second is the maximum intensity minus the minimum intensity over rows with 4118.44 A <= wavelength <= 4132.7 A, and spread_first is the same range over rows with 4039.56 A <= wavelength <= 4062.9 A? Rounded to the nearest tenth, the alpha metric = 3.8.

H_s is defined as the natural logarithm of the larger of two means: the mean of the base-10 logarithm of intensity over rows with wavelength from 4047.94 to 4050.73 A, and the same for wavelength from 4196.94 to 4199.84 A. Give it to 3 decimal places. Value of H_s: 0.587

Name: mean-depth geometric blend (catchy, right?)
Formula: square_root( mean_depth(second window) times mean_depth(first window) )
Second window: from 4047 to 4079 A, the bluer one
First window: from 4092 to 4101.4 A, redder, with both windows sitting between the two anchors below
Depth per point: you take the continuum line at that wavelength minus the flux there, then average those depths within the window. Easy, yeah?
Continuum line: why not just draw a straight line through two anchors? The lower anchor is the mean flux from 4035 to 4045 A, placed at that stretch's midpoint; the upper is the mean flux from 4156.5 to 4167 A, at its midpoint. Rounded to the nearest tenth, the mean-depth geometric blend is 1.7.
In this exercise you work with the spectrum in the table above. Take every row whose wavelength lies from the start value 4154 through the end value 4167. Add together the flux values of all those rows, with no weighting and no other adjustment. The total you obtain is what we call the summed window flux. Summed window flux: 861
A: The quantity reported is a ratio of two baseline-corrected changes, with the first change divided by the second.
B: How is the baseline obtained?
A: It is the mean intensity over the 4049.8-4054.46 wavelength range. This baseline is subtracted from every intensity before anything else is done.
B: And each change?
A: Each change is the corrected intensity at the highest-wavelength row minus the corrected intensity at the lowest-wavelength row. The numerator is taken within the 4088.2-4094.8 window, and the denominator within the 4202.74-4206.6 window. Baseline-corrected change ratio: 2.0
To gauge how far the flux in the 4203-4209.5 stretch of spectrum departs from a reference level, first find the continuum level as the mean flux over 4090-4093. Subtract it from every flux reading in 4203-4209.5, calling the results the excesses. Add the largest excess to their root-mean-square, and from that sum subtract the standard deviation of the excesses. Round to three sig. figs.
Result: 1.63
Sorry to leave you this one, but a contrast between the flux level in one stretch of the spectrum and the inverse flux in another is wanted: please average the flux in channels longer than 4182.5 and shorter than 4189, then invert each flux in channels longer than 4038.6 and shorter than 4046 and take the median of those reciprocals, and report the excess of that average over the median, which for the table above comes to 64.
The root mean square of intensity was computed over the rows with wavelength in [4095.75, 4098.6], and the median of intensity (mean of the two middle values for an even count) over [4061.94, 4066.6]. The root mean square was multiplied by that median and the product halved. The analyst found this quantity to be 2205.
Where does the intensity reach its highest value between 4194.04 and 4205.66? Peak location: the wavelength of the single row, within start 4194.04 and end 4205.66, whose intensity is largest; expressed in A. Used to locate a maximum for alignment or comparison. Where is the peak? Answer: 4194.53 A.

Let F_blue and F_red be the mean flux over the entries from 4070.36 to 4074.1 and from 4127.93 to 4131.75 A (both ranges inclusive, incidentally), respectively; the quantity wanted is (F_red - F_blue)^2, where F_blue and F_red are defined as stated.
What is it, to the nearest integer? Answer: 2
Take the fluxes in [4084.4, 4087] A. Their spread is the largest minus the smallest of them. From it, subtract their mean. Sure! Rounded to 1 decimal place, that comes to -62.1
